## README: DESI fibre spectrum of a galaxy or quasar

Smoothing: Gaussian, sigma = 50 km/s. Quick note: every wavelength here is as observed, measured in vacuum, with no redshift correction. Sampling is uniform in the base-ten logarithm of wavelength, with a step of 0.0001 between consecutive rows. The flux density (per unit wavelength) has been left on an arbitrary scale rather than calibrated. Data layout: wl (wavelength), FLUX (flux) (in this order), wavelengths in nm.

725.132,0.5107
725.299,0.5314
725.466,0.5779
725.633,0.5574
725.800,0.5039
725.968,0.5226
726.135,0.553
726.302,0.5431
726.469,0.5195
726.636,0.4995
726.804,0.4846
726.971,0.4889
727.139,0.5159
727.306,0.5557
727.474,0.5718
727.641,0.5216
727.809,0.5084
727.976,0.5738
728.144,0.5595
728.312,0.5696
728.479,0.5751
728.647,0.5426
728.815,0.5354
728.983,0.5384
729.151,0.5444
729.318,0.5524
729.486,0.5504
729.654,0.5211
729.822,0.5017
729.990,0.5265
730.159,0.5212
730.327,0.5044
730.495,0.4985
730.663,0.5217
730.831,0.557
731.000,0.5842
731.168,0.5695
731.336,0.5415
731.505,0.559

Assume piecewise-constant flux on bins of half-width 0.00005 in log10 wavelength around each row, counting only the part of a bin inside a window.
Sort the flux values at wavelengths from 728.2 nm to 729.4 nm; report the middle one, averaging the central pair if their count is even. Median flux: 0.544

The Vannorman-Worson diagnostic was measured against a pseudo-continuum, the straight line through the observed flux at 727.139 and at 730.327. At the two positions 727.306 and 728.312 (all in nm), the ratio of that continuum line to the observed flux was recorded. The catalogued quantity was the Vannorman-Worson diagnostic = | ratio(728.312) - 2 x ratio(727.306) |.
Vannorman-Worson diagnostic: 0.96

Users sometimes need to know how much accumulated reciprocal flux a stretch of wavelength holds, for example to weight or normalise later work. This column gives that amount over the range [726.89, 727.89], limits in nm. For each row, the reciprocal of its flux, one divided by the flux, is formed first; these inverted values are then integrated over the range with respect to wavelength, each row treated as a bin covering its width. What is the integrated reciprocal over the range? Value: 1.9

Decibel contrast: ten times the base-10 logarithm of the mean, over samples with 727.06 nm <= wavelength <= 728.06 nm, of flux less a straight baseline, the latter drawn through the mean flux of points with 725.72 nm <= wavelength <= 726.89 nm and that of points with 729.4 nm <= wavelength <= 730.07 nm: -17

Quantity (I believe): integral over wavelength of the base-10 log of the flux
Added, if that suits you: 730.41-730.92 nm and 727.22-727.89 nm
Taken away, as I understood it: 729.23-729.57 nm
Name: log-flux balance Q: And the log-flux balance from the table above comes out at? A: -0.234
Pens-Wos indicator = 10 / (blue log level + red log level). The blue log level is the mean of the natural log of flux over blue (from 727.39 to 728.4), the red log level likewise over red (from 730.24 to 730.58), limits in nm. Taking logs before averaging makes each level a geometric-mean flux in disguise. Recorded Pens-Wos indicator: -7.8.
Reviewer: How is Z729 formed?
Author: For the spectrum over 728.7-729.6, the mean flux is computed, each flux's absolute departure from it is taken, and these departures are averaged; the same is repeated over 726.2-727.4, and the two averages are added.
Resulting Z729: 0.0267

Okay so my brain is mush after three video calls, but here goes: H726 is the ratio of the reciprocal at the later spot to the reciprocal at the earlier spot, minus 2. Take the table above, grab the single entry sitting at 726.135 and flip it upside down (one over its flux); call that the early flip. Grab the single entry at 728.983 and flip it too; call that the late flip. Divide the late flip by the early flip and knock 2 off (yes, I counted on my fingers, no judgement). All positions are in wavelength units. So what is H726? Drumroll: -0.97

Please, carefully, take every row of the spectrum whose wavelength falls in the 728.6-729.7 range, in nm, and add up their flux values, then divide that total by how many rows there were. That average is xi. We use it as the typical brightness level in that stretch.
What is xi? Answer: 0.541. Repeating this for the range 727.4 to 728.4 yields 0.551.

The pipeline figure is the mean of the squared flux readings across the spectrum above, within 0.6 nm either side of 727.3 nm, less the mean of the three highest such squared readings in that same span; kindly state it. -0.0303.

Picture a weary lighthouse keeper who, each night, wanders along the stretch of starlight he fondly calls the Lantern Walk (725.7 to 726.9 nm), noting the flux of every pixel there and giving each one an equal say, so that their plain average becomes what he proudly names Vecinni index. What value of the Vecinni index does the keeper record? 0.518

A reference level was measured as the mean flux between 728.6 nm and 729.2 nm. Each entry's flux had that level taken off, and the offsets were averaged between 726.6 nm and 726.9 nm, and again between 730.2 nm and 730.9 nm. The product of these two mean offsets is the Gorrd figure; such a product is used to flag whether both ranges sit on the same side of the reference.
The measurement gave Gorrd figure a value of 0.0010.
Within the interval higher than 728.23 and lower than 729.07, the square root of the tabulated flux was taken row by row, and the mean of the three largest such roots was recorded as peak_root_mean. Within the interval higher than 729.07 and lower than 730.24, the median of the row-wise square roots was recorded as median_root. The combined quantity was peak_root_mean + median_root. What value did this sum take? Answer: 1.48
